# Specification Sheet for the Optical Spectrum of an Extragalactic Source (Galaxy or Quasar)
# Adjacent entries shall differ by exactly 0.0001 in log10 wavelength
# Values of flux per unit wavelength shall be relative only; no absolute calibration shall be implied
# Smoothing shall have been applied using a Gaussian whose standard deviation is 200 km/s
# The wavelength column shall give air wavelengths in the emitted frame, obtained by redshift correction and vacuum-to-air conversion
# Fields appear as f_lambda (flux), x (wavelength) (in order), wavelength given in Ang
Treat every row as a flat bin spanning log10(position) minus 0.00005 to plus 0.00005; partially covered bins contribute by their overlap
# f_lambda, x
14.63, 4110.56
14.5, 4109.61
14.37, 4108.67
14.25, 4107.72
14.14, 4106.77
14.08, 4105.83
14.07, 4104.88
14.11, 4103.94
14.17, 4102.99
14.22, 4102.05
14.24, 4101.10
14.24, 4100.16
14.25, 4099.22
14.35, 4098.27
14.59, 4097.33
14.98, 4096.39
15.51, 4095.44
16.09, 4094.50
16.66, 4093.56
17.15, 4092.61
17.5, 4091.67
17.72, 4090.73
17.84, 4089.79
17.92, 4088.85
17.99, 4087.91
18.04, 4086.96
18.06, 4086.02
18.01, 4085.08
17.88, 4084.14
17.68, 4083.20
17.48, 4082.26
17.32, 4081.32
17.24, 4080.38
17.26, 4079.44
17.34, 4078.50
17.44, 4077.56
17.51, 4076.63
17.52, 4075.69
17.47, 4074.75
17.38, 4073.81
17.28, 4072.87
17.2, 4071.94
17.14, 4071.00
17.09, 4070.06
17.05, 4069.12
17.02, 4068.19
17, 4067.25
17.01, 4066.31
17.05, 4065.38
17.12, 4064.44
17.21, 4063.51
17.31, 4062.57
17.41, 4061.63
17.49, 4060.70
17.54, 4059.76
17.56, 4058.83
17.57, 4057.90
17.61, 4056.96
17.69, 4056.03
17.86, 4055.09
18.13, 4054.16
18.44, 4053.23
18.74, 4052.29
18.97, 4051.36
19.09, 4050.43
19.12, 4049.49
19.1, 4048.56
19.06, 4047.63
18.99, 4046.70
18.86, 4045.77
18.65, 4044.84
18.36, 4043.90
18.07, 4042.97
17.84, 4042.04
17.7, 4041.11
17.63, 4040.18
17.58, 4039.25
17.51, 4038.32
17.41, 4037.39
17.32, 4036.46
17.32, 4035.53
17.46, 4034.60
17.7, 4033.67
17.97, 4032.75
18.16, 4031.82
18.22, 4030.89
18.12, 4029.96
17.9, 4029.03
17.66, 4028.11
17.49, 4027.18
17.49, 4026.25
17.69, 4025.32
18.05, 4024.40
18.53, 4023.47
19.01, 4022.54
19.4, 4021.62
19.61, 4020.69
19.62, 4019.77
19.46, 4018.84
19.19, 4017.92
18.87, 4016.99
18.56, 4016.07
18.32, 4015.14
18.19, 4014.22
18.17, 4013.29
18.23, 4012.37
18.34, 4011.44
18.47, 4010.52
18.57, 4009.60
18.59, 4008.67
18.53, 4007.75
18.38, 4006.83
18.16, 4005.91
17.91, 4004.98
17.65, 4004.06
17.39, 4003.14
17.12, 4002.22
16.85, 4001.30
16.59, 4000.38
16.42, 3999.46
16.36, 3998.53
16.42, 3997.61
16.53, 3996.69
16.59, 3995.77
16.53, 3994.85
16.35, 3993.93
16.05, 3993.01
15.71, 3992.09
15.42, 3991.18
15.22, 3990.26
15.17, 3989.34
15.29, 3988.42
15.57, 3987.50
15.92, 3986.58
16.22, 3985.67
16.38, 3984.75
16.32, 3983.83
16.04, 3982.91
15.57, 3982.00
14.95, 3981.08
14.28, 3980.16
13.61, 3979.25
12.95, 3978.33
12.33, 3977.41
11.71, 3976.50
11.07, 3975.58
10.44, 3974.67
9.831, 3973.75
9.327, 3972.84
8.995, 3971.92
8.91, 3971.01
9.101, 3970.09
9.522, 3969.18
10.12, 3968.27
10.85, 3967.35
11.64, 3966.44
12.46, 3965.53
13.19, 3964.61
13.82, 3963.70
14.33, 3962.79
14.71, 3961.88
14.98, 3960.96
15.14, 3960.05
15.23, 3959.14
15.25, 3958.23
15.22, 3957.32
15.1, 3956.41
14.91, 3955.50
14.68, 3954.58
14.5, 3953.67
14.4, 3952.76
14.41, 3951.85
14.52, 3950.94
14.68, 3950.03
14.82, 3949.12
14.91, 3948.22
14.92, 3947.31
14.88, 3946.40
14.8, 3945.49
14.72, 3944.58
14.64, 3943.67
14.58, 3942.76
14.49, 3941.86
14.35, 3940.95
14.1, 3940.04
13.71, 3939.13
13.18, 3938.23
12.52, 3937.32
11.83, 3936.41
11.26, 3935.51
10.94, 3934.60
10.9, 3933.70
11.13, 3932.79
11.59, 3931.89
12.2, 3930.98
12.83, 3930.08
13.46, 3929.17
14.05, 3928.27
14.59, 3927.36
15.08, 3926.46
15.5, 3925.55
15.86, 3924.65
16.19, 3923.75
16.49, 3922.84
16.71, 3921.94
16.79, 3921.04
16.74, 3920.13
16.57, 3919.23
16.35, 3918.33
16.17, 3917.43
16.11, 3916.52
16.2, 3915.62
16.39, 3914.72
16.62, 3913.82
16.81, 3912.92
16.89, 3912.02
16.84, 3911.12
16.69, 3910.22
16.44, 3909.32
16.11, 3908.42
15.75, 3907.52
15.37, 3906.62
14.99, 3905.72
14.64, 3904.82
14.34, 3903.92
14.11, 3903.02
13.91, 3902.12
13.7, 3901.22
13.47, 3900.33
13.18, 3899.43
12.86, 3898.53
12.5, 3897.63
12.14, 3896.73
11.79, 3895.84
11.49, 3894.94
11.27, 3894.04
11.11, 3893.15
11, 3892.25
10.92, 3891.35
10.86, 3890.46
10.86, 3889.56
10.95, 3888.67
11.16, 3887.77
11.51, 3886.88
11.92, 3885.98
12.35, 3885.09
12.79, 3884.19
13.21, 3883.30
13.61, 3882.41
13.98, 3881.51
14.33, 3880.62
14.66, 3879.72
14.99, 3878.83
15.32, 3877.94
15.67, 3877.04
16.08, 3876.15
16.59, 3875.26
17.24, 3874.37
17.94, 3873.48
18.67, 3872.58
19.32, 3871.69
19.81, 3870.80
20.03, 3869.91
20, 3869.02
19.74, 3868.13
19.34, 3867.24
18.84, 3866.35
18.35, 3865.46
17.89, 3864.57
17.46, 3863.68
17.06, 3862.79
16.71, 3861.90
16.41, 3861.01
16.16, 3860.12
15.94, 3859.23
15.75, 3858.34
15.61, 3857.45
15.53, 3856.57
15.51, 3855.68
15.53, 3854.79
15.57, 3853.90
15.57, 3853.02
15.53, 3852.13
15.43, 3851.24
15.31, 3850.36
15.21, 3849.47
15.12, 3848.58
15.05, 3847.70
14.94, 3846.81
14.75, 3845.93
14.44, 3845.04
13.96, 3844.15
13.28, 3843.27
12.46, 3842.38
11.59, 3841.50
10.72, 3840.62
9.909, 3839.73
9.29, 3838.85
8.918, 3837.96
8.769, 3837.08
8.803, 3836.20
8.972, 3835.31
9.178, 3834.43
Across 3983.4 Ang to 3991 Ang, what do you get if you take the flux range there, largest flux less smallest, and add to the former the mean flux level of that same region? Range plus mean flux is 17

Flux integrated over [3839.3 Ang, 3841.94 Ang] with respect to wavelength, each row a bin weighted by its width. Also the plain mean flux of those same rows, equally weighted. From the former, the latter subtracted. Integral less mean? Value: 18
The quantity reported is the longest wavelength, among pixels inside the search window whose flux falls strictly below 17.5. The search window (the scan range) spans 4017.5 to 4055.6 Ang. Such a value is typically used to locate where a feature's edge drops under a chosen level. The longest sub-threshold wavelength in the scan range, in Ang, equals 4037.39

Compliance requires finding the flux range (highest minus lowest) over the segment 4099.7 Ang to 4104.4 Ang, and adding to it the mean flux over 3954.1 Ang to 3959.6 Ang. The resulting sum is 15.2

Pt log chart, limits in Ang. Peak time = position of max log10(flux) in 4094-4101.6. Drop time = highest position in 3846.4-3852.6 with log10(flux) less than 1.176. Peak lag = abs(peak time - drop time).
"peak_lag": 247.7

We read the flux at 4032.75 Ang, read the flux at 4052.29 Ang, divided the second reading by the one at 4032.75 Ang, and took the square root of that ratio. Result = 1.02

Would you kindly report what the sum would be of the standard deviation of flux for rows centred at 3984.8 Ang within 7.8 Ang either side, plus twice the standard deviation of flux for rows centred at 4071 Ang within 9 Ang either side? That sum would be 1.5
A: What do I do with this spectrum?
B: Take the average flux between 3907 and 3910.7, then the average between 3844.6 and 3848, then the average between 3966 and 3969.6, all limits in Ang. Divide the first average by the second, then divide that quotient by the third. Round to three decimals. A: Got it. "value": 0.104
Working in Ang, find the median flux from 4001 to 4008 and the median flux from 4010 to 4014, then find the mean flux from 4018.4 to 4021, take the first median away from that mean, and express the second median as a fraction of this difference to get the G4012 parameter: 10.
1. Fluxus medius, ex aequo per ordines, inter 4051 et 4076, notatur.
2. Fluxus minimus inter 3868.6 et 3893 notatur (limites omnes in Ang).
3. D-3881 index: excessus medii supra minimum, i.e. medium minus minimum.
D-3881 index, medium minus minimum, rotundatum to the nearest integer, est 7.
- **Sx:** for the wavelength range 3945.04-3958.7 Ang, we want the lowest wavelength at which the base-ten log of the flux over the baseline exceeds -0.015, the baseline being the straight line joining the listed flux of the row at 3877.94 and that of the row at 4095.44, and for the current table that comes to 3946.40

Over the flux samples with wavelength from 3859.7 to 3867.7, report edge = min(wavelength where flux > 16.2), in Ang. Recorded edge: 3861.01 Ang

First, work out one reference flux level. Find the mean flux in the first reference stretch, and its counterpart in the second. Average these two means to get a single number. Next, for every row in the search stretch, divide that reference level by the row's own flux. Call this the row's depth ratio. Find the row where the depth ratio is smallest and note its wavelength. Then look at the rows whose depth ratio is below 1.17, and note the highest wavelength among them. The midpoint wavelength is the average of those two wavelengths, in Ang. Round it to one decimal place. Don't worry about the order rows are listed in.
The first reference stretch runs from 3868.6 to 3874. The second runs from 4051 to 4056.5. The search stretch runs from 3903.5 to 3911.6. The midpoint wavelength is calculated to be 3911.1 Ang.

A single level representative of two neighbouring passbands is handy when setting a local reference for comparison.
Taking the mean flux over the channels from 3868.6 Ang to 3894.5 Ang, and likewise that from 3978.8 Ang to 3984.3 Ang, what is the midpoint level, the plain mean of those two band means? 14.8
